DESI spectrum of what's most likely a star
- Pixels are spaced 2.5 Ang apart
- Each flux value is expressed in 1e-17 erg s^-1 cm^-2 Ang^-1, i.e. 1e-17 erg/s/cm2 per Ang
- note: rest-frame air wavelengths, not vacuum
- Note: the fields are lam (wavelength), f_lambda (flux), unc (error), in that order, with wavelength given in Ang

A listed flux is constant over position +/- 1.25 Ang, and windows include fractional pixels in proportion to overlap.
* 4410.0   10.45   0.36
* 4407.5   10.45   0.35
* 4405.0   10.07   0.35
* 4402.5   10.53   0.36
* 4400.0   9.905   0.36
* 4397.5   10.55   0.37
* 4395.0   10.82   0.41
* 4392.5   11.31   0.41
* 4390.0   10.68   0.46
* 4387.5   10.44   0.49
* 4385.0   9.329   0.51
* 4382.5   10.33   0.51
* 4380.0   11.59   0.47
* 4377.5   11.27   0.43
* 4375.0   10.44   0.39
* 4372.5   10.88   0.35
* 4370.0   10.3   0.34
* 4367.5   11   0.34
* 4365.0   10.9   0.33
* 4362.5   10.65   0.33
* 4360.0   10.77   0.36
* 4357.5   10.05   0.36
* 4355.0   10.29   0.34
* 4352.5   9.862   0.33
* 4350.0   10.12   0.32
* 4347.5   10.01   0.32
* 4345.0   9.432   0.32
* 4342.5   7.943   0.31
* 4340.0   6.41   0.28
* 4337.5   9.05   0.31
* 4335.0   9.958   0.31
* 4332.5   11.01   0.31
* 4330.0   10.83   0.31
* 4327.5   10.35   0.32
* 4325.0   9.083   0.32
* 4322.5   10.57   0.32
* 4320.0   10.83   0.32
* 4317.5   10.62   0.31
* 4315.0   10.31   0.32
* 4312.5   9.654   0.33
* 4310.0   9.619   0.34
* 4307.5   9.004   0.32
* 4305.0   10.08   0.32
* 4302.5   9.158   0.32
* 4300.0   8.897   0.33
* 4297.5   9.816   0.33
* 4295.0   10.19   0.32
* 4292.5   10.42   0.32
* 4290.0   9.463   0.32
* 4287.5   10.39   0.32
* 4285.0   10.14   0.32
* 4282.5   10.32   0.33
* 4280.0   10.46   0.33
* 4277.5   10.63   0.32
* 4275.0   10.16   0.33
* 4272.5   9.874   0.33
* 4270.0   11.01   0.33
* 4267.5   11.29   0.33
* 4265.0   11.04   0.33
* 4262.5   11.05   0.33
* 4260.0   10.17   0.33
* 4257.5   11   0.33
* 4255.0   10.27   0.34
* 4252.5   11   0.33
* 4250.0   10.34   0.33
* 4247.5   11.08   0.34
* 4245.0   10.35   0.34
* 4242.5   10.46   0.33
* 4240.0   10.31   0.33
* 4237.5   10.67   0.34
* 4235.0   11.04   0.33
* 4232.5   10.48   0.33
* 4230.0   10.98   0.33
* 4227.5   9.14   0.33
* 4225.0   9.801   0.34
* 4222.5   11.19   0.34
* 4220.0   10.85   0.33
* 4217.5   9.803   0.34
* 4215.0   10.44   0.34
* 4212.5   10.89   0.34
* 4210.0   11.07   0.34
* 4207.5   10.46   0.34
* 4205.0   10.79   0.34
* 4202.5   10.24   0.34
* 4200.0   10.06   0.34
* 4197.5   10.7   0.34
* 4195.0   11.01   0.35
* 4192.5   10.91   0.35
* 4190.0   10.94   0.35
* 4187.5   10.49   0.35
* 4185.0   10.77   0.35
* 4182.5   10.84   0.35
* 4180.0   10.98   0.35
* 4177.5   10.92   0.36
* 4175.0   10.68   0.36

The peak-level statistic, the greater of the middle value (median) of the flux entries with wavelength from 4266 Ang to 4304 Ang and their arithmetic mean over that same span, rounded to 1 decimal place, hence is 10.2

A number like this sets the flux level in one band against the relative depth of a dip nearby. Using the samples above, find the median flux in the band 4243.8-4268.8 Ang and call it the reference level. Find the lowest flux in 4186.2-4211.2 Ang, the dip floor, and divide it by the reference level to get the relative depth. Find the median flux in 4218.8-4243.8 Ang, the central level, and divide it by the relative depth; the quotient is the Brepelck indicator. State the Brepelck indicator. 11.6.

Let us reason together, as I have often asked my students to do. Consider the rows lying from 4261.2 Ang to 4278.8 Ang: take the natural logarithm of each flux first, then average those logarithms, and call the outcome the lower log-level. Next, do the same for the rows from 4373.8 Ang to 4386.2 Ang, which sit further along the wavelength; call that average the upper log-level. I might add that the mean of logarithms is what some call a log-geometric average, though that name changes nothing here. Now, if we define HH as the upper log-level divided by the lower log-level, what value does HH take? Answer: 0.994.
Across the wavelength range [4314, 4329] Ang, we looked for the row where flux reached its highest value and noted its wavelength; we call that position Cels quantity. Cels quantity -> 4320.0 Ang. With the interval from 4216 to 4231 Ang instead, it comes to 4222.5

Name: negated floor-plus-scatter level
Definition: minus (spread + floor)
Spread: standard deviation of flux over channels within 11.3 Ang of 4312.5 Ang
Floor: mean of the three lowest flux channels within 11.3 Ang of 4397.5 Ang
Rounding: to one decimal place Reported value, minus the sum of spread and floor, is -10.8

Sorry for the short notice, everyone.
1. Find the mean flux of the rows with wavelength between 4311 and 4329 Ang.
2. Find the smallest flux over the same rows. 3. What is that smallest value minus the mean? -1.12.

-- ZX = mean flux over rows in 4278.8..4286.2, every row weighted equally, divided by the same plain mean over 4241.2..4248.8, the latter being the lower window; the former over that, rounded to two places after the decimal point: 0.97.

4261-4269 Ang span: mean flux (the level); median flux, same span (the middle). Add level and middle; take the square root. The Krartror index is 4.71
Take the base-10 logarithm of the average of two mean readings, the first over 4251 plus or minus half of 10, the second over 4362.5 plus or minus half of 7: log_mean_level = 1.03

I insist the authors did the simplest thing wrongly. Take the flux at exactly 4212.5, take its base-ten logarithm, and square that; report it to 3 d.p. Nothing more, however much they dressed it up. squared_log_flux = 1.075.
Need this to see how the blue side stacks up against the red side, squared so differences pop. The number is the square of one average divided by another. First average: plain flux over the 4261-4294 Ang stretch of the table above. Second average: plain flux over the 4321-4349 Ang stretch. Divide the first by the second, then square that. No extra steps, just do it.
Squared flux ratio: 1.21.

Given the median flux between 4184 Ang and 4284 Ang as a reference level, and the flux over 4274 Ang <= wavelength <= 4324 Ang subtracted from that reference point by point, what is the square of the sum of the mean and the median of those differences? 1.2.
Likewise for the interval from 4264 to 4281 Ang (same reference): 0.0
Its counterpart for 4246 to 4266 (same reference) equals 0.2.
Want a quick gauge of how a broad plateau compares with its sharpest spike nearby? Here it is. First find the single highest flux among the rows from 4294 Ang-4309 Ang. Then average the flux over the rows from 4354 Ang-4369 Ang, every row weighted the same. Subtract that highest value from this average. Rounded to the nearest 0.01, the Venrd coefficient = 0.42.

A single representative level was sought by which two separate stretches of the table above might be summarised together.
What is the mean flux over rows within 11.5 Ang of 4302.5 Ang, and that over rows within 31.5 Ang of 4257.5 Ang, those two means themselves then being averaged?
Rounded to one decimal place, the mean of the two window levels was 10.1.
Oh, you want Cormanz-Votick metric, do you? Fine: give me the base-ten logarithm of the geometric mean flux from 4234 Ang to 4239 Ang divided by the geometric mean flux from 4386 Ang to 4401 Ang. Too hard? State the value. 0.010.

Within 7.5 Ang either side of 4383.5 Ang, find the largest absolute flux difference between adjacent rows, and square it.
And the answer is 1.6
